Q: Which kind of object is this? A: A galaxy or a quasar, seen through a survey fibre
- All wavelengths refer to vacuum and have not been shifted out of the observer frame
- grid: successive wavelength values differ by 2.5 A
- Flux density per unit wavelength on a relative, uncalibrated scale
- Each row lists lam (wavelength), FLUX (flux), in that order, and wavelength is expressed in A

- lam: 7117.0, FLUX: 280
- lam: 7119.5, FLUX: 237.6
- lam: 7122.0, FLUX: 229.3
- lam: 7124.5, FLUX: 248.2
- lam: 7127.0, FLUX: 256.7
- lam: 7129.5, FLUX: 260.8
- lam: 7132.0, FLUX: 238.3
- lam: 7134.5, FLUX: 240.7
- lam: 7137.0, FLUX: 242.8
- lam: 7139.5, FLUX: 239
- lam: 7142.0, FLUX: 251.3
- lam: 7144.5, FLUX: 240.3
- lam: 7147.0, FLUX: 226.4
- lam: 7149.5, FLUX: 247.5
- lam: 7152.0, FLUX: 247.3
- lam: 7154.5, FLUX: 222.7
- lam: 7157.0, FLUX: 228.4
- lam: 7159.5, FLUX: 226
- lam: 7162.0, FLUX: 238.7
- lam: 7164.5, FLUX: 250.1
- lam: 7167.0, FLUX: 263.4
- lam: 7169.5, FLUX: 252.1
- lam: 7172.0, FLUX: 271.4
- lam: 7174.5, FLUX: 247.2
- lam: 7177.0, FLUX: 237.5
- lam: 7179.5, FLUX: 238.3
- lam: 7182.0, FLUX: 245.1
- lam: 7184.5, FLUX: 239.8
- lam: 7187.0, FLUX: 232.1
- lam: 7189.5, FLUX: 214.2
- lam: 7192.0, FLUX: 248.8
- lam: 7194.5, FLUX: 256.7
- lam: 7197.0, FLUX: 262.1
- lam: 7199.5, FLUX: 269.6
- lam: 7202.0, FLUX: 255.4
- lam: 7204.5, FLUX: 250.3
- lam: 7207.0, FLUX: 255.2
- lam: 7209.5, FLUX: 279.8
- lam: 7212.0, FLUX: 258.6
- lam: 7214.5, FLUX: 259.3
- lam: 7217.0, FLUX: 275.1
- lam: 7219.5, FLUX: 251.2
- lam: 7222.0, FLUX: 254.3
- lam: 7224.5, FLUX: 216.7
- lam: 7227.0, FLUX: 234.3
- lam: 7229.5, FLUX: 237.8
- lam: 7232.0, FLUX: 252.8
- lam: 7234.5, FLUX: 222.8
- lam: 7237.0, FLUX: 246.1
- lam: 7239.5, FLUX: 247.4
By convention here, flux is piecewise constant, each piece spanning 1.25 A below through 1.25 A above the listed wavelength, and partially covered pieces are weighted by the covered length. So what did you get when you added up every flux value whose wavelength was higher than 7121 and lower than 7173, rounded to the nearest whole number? 5121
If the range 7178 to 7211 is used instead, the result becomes 3247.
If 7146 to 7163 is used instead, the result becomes 1637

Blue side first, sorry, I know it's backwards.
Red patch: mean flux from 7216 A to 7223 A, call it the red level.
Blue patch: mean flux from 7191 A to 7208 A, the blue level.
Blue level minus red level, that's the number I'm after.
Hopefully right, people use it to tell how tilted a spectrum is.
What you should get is -3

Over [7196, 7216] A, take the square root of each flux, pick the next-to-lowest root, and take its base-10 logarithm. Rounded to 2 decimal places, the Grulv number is 1.20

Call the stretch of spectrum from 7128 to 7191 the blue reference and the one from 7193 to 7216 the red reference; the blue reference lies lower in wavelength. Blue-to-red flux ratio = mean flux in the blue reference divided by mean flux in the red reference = 0.93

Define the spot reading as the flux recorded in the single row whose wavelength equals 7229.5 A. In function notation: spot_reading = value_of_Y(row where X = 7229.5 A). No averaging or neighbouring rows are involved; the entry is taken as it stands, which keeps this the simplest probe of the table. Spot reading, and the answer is 237.8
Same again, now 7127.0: 256.7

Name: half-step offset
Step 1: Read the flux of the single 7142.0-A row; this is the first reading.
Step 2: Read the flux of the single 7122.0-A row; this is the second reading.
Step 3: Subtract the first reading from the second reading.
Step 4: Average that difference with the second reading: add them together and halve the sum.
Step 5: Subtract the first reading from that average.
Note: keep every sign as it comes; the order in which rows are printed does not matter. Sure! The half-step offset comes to -148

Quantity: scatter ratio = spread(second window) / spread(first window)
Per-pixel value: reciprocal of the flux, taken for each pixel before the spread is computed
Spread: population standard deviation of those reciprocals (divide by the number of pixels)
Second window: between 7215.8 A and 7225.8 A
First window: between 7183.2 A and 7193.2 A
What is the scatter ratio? 1.48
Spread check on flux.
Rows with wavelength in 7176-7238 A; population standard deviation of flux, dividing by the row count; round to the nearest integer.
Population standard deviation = 16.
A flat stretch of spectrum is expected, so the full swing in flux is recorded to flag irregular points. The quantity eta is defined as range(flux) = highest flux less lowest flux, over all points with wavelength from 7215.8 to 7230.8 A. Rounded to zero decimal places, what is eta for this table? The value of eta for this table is 58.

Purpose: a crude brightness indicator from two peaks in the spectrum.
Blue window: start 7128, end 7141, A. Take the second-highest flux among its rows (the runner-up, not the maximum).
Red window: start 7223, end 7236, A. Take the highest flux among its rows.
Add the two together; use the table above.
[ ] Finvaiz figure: 496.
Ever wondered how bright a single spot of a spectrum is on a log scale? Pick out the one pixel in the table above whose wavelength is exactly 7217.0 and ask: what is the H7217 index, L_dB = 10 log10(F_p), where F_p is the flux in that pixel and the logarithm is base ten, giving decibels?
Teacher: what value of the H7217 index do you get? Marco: 24.4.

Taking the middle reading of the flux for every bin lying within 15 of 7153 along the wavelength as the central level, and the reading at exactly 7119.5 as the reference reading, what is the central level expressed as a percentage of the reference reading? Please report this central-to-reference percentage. 101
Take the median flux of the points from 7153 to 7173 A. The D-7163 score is 244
